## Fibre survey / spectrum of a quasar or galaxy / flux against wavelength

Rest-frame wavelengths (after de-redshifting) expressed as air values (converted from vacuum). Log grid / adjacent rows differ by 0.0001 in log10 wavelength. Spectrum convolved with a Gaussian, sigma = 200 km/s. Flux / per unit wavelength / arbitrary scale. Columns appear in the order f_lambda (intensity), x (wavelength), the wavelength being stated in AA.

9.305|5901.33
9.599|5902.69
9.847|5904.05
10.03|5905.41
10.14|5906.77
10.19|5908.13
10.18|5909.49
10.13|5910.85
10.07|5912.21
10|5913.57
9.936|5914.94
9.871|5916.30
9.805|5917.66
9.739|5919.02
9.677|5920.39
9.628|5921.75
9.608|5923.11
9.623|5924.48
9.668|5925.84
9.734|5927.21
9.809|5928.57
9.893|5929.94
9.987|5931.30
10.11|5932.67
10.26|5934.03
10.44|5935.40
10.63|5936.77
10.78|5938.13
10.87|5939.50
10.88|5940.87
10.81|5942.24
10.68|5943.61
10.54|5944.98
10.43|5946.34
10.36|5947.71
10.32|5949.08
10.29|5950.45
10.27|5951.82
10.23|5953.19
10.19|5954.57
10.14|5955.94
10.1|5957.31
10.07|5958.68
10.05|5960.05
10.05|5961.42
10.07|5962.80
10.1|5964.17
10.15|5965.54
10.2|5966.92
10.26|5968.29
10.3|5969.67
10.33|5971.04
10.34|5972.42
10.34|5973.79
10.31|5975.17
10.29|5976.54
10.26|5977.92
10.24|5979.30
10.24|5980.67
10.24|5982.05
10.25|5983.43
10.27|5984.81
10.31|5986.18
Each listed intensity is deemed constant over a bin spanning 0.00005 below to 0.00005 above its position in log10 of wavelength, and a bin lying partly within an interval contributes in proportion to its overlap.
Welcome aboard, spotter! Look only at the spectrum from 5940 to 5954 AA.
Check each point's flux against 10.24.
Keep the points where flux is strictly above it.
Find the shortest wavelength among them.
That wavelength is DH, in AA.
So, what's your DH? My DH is 5940.87 AA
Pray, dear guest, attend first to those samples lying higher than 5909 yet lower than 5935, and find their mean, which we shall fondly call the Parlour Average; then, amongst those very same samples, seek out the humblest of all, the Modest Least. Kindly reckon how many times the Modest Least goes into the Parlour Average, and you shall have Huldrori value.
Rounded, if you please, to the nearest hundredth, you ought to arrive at 1.03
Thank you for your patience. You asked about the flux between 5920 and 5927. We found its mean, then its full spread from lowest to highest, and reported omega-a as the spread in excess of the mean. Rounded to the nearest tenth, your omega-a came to -9.6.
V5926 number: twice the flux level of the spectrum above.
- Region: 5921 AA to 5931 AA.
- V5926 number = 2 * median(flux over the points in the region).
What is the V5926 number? 19.3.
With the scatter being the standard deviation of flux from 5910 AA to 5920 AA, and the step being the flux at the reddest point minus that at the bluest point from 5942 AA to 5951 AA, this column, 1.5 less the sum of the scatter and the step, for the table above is 1.9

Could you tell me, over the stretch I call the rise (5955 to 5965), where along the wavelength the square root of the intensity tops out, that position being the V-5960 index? 5955.94 AA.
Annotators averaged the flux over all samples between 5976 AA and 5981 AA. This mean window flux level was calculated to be 10.3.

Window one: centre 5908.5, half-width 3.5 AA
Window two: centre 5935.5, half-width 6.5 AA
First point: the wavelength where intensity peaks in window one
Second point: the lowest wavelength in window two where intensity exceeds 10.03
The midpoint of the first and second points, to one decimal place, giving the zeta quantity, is 5920.4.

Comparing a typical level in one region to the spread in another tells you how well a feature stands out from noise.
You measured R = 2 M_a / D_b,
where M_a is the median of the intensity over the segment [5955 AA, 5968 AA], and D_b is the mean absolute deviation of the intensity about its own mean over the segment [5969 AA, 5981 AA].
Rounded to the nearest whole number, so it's 615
